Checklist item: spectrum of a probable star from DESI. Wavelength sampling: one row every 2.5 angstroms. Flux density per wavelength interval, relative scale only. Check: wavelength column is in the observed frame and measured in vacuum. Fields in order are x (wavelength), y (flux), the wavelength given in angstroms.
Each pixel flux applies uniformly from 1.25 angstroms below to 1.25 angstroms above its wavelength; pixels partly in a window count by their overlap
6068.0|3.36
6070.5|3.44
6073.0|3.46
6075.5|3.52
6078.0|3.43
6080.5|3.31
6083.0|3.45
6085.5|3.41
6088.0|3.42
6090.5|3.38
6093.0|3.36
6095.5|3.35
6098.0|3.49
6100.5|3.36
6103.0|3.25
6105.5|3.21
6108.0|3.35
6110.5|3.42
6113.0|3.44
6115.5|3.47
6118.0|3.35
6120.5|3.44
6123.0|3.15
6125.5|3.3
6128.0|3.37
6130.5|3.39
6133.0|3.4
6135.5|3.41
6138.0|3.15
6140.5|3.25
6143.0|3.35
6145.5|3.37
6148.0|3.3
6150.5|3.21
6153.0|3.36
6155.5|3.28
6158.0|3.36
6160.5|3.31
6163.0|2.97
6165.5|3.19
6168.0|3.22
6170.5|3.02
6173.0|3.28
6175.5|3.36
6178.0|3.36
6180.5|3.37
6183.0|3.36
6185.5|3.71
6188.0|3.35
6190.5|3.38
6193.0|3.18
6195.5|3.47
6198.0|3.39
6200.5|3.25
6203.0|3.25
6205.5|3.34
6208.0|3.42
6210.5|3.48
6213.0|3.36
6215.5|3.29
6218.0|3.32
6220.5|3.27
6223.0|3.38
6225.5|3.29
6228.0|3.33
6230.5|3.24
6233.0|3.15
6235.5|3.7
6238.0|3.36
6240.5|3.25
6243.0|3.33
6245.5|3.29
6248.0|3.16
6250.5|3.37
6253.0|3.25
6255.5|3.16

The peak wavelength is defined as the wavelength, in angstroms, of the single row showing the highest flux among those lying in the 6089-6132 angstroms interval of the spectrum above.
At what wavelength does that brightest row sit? 6098.0 angstroms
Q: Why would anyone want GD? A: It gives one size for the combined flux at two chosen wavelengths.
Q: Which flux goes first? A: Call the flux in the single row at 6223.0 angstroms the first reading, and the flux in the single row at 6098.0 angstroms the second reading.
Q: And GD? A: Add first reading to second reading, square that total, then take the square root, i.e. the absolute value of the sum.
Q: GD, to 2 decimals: 6.87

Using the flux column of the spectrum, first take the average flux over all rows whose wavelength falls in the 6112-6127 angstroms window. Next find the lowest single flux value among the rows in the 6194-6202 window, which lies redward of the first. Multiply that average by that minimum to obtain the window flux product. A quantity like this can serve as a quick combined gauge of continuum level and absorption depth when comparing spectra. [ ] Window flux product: 10.9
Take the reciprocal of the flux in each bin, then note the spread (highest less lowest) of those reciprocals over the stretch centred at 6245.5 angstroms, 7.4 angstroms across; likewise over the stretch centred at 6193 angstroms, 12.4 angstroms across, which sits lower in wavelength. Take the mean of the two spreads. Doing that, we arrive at 0.0212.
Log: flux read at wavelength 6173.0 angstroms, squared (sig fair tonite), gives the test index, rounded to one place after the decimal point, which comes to 10.8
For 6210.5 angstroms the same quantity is 12.1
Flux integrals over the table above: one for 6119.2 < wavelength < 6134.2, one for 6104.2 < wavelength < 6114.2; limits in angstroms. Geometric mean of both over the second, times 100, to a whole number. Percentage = 122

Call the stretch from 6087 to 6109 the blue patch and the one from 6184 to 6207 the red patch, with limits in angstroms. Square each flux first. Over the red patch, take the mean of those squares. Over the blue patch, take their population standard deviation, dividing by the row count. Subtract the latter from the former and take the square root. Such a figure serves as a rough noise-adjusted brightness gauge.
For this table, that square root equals 3.29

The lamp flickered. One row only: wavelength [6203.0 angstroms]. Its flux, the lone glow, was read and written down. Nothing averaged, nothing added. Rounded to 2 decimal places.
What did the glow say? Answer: 3.25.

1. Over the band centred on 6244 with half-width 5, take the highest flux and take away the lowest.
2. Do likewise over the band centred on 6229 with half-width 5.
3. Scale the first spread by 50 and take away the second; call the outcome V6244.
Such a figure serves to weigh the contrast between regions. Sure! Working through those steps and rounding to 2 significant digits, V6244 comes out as 8.3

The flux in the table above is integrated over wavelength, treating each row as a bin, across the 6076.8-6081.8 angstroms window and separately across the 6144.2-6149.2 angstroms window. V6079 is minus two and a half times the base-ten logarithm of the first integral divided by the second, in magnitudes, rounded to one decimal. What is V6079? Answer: 0.0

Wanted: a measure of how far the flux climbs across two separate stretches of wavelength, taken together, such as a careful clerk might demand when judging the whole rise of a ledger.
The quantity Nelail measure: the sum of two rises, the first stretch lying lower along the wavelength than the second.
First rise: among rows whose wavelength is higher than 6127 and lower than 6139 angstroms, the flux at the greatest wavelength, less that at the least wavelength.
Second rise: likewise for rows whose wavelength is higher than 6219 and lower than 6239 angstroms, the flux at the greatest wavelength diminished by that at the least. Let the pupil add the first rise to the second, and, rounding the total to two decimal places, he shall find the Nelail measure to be -0.13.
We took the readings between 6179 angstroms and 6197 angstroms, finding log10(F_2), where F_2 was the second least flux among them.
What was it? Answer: 0.525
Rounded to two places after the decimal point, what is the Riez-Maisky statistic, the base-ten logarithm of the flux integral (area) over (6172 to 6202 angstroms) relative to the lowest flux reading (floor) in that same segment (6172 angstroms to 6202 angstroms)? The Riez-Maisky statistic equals 1.50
